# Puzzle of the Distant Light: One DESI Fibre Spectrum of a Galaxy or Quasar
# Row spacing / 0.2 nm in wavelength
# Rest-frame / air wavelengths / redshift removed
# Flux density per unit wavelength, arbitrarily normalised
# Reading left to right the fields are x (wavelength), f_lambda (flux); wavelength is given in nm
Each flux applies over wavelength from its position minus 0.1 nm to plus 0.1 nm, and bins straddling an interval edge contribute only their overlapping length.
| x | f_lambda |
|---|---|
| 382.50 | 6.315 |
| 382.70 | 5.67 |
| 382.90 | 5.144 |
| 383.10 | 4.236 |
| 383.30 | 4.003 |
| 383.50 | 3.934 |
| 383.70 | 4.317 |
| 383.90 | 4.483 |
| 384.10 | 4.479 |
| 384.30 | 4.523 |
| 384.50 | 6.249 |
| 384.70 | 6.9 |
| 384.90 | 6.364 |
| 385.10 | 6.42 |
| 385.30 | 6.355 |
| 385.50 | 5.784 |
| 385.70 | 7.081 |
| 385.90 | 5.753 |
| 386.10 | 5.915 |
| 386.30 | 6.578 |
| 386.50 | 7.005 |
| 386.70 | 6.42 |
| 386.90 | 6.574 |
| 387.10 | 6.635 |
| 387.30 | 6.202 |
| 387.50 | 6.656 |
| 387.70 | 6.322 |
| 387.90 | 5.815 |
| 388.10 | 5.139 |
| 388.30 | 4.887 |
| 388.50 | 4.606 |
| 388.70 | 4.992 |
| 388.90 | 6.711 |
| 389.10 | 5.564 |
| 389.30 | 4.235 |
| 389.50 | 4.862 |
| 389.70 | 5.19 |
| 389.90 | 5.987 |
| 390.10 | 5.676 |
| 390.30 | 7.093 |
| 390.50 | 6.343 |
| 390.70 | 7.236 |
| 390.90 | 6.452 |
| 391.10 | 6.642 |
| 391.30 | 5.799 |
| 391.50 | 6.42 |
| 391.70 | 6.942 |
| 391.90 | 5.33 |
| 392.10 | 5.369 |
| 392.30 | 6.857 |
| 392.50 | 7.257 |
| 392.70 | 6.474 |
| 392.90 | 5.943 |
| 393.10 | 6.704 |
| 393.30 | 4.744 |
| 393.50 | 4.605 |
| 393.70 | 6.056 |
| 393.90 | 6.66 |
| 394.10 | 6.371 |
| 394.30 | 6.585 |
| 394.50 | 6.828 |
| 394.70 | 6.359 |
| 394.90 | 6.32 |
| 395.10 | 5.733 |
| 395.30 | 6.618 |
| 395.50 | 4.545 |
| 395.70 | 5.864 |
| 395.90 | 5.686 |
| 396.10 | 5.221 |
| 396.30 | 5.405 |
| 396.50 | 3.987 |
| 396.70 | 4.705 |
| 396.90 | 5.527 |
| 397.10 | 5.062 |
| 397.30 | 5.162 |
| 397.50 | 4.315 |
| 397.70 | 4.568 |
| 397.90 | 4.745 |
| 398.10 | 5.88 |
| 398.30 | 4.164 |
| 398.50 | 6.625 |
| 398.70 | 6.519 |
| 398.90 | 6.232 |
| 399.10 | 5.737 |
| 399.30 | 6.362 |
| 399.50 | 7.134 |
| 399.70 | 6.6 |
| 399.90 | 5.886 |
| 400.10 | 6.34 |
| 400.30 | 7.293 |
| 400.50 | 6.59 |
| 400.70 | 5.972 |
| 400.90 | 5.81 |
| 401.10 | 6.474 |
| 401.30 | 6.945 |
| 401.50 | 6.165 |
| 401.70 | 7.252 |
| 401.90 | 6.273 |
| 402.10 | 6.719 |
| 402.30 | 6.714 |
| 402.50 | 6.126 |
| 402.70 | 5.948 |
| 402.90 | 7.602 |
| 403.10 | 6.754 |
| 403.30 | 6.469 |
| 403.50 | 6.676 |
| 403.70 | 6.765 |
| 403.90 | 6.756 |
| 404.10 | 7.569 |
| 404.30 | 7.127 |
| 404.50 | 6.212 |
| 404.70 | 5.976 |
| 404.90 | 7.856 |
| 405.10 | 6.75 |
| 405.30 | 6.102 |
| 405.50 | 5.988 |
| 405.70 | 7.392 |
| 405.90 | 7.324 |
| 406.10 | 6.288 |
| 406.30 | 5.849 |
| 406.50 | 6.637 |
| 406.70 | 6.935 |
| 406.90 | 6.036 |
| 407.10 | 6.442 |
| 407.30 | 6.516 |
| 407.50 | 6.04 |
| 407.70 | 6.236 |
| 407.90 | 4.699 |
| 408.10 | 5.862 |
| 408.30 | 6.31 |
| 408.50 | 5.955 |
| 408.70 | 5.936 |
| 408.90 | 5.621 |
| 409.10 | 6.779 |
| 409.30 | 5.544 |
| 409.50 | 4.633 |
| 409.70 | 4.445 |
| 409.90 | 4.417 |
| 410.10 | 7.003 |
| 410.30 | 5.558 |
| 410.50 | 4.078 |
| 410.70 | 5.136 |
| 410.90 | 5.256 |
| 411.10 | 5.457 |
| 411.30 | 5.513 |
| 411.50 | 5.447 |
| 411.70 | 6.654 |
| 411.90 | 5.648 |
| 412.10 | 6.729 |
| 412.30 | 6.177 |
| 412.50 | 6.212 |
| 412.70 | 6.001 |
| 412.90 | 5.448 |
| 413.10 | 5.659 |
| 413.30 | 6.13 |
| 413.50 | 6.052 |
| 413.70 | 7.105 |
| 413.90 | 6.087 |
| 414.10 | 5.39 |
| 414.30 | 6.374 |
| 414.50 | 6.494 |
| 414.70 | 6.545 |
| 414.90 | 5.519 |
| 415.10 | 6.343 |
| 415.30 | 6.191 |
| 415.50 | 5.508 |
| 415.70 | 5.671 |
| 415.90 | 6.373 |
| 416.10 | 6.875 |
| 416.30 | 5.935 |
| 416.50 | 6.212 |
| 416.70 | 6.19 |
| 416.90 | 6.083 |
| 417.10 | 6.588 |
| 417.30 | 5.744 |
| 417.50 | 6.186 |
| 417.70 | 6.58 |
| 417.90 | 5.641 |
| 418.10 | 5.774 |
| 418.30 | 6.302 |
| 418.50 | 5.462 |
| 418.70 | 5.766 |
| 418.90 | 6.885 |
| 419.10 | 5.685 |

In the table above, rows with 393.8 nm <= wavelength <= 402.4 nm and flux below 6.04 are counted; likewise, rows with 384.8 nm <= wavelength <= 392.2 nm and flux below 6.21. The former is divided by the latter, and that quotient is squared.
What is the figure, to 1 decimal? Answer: 1.2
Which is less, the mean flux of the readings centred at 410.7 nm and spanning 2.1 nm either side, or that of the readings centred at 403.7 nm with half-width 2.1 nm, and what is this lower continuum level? 5.63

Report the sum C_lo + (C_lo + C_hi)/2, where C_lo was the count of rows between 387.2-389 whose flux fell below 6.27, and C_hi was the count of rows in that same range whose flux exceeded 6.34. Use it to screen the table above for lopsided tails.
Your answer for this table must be 10.0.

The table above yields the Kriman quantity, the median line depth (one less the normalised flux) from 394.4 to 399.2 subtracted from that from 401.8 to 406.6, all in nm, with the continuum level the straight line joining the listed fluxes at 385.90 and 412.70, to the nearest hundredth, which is -0.17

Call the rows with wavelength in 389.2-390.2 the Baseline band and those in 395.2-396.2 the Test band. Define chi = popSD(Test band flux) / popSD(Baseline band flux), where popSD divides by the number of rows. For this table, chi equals 1.12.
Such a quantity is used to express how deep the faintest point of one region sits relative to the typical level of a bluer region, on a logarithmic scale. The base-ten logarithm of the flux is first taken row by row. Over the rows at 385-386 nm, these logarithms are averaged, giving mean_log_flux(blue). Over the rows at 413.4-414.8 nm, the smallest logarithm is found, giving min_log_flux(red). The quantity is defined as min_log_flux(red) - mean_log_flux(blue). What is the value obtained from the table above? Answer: -0.06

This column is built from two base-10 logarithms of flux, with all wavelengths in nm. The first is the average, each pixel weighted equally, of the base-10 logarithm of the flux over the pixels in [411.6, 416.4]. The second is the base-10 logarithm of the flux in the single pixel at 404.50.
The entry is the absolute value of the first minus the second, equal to 0.007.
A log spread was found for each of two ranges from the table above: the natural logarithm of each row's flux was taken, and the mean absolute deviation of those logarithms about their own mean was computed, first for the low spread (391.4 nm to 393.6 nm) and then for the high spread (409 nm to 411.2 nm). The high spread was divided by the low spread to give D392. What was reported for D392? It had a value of 1.0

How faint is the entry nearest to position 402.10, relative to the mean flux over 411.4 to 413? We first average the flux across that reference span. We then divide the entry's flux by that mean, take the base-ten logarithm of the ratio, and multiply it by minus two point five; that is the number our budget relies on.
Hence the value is -0.12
